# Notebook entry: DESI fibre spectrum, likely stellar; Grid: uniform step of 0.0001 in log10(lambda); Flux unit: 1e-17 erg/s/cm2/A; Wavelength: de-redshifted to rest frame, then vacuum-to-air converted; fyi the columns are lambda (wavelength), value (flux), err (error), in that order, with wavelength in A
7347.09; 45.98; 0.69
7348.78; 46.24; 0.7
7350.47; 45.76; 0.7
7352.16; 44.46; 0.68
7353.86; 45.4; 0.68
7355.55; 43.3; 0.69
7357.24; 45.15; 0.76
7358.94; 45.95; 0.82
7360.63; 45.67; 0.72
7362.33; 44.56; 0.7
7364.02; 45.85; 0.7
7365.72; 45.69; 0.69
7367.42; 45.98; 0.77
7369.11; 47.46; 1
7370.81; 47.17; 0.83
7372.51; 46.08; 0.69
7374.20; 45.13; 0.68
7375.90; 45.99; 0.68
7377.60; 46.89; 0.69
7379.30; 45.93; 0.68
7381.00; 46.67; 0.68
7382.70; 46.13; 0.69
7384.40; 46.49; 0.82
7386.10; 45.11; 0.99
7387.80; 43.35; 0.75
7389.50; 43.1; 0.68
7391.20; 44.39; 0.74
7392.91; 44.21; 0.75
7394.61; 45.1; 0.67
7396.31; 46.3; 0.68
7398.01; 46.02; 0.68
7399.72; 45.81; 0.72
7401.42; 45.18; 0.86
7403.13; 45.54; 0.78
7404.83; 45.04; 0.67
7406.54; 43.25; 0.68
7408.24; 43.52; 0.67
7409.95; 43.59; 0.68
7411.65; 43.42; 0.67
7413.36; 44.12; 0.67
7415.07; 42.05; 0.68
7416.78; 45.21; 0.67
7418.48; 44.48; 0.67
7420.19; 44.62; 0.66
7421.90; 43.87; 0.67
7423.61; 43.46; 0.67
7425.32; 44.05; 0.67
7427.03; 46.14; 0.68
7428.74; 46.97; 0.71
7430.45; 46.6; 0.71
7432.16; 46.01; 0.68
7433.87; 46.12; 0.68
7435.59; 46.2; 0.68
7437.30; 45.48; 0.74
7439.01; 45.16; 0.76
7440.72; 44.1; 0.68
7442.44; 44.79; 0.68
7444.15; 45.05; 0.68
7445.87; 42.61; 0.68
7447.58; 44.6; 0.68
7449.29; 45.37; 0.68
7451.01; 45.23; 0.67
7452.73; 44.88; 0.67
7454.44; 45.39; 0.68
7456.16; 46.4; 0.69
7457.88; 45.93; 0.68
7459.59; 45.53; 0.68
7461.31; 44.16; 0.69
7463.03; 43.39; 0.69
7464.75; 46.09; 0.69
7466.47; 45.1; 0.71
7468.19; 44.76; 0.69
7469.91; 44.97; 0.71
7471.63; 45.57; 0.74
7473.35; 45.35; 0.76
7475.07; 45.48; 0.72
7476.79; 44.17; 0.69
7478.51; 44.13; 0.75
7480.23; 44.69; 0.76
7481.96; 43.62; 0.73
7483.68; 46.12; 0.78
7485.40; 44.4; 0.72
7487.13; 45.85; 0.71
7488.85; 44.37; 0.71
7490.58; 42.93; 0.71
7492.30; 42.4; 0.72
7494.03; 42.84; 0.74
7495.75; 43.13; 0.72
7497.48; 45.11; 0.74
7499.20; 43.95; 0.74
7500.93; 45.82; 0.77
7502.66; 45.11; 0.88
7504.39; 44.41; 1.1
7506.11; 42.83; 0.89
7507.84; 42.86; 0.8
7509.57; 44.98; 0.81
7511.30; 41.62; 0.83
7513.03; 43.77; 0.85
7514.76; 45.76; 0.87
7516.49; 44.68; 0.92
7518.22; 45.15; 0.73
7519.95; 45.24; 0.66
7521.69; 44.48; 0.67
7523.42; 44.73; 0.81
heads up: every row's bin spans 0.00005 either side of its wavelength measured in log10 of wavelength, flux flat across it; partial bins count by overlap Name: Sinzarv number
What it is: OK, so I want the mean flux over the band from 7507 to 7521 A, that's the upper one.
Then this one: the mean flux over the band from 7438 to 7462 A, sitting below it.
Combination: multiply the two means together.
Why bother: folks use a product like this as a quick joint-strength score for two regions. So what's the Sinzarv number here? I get 1989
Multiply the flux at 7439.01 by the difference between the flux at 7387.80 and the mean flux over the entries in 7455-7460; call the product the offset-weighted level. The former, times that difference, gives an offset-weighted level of -118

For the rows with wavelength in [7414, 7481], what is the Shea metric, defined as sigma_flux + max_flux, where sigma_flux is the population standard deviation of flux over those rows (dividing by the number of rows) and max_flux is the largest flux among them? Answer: 48.0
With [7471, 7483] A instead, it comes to 46.3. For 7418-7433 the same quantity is 48.2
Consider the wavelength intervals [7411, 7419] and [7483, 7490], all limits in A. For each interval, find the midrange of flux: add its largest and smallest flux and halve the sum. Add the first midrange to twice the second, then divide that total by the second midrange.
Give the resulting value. 2.96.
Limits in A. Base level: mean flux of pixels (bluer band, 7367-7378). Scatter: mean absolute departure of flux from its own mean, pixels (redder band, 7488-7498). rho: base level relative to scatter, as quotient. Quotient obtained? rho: 55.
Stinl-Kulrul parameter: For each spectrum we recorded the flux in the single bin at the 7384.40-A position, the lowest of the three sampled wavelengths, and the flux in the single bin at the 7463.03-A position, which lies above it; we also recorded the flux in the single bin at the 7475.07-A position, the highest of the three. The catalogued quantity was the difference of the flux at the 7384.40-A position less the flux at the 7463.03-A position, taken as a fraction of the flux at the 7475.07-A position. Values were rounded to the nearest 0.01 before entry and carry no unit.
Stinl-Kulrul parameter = 0.07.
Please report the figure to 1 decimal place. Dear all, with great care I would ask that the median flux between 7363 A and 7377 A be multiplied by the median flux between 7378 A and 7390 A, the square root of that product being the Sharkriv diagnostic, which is 46.0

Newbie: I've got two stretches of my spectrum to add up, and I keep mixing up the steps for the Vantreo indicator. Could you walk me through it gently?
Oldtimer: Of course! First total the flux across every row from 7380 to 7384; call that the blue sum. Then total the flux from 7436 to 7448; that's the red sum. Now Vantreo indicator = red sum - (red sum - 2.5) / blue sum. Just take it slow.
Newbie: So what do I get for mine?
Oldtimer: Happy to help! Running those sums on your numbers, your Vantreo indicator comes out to 308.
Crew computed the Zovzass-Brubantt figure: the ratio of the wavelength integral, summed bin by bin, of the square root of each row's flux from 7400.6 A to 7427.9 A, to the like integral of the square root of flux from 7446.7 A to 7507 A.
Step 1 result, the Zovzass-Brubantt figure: 0.45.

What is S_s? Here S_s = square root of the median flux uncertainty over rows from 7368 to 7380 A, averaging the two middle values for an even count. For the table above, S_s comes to 0.831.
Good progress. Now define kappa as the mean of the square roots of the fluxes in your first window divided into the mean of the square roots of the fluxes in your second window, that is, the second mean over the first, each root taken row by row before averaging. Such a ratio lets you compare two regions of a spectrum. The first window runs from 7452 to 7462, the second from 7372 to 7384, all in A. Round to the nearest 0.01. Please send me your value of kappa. 1.01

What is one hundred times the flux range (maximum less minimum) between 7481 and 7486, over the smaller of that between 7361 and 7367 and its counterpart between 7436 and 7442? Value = 194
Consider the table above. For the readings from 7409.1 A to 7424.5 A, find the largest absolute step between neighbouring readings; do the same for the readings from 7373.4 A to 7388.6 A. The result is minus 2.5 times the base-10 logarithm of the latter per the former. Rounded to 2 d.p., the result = 0.64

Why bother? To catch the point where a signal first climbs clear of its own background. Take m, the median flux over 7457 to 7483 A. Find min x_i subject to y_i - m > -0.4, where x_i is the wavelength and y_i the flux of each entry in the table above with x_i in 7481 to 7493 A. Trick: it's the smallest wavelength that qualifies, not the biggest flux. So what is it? 7483.68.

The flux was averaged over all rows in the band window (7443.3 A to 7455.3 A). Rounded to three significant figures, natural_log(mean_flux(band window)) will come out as 3.80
